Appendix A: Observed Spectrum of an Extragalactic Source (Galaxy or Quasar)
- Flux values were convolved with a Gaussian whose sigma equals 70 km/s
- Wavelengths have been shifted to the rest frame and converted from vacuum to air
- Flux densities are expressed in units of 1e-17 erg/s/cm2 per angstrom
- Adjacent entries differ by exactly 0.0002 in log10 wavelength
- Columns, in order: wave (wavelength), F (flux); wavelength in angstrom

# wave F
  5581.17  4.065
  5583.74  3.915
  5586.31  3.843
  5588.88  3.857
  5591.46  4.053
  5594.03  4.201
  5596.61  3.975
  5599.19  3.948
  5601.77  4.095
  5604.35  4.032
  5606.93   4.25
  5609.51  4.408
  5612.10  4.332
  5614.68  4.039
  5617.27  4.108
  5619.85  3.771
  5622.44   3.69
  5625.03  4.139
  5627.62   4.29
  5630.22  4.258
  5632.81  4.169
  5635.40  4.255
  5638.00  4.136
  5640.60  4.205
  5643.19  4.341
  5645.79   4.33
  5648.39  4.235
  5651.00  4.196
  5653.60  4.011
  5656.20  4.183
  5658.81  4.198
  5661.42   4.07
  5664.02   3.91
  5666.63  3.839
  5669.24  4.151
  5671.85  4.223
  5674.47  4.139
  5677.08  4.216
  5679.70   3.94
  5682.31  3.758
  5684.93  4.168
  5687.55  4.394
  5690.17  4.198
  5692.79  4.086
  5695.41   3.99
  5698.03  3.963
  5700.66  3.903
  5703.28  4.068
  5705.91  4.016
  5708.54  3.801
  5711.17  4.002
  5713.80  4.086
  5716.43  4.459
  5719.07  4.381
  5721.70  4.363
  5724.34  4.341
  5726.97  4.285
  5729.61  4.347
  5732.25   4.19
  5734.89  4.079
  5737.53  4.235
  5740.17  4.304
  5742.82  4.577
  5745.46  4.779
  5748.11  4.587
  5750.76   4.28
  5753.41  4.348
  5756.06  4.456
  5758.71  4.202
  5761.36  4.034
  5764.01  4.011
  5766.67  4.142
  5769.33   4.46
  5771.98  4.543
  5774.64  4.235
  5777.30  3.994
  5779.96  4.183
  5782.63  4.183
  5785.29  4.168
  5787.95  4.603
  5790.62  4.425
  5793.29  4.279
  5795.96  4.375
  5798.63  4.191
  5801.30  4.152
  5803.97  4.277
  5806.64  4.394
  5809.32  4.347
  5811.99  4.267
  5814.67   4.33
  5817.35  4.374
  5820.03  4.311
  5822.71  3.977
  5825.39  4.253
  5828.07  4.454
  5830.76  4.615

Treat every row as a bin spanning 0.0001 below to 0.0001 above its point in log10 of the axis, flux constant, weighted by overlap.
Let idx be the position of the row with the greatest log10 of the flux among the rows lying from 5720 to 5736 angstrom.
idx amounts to 5721.70 angstrom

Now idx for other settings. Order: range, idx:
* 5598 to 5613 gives 5609.51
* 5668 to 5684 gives 5671.85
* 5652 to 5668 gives 5658.81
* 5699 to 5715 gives 5713.80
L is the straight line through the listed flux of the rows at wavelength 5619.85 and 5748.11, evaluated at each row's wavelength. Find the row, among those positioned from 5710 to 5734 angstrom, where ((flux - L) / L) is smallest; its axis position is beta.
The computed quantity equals 5711.17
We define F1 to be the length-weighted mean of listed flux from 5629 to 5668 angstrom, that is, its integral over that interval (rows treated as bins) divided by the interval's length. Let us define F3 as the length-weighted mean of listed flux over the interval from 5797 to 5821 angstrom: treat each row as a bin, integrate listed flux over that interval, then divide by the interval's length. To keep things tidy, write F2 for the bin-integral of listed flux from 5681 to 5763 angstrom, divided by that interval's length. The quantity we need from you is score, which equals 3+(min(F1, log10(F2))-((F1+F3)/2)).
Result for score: -0.601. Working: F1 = 4.16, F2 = 4.22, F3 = 4.29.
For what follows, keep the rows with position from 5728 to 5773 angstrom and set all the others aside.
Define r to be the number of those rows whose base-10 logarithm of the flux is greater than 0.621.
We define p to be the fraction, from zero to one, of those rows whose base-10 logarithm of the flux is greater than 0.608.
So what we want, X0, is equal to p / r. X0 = 0.07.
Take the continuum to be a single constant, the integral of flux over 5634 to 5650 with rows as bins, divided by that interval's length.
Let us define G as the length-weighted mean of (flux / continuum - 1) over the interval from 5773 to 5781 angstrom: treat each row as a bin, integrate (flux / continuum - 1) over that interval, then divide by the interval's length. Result -0.02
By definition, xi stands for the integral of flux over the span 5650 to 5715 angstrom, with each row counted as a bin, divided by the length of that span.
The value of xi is 4.06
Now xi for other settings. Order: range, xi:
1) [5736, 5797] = 4.32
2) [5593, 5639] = 4.12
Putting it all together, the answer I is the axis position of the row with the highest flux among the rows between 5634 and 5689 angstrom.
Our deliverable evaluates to 5687.55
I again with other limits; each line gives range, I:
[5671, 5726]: 5716.43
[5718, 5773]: 5745.46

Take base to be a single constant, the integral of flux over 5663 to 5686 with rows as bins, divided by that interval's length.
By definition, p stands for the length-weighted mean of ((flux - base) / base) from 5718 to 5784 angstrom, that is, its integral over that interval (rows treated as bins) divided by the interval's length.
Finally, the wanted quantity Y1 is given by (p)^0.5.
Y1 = 0.26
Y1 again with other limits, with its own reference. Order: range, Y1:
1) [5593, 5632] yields 0.13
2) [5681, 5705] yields 0.07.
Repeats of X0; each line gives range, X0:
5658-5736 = 0.06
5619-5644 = 0.16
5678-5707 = 0.23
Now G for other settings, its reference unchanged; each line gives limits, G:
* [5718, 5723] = 0.03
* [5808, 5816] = 0.02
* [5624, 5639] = -0.01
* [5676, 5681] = -0.04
